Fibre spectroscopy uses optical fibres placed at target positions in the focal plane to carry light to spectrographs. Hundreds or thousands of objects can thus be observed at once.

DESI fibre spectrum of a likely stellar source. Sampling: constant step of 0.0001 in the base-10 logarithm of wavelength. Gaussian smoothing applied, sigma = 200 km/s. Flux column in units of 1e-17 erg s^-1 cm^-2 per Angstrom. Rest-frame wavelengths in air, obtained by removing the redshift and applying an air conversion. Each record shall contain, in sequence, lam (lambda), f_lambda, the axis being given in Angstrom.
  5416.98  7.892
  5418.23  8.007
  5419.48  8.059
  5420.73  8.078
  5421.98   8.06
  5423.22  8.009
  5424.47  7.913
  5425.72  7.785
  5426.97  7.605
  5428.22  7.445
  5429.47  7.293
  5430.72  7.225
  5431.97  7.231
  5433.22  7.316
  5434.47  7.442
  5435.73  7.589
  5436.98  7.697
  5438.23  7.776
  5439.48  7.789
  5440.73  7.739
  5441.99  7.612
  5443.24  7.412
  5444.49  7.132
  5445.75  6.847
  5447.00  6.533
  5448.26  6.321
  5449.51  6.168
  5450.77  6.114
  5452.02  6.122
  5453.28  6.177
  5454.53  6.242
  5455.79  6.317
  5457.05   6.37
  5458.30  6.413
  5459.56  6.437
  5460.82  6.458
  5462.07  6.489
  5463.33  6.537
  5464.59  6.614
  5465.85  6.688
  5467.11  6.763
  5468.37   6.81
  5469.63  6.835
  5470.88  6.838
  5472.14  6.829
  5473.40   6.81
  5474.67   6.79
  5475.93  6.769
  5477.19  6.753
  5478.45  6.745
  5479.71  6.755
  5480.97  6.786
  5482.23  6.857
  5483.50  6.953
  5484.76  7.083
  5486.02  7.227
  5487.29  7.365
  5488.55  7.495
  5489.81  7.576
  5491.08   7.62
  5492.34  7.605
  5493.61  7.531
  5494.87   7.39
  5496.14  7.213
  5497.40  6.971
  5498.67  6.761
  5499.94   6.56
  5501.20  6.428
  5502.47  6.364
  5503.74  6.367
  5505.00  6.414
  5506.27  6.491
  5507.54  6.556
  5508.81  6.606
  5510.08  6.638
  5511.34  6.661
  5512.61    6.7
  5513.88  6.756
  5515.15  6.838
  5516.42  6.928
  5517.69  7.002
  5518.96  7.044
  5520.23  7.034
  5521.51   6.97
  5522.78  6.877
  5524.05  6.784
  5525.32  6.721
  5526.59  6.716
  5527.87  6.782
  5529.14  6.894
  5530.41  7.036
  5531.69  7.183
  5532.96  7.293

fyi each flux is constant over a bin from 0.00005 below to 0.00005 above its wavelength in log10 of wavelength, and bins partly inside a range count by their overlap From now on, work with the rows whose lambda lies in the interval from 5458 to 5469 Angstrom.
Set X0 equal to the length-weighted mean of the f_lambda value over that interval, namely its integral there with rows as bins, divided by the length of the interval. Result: 6.58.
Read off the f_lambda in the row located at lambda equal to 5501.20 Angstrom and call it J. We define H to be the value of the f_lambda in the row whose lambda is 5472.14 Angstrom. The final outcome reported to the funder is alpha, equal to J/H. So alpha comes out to 0.94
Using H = 6.829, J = 6.428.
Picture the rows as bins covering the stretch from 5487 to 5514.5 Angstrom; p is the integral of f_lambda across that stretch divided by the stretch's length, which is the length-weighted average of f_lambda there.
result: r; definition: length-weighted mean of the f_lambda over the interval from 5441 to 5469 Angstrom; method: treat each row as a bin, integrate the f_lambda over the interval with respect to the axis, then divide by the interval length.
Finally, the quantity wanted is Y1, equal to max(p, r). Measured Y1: 6.9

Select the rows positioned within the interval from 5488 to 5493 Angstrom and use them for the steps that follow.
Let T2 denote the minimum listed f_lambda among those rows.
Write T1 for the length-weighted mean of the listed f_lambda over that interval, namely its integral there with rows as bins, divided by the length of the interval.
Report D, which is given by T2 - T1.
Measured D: -0.08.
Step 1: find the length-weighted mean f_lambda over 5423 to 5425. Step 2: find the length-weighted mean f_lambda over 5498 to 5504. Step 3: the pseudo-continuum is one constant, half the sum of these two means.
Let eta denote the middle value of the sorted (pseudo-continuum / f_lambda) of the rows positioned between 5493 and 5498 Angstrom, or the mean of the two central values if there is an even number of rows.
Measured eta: 0.99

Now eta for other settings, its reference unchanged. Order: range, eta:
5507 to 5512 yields 1.09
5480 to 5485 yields 1.05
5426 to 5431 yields 0.98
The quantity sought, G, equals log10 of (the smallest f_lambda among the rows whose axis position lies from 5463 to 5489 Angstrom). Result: 0.815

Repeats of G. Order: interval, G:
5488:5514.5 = 0.804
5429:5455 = 0.786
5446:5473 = 0.786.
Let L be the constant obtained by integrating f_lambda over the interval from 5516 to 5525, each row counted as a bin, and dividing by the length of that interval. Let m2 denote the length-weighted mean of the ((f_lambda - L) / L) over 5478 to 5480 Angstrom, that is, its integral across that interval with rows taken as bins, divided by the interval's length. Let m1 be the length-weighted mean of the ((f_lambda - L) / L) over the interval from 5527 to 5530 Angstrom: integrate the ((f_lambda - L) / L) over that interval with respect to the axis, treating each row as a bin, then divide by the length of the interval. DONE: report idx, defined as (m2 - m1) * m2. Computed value 0.000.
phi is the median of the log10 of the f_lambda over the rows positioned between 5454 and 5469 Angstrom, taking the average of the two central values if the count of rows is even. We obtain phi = 0.811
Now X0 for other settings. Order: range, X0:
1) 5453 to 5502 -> 6.85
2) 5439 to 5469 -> 6.66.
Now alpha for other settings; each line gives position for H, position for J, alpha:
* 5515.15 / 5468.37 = 1.00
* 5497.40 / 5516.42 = 0.99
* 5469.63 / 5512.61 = 0.98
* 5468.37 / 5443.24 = 1.09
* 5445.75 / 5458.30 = 0.94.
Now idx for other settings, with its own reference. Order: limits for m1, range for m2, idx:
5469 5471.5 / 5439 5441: 0.016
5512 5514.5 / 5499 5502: 0.002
